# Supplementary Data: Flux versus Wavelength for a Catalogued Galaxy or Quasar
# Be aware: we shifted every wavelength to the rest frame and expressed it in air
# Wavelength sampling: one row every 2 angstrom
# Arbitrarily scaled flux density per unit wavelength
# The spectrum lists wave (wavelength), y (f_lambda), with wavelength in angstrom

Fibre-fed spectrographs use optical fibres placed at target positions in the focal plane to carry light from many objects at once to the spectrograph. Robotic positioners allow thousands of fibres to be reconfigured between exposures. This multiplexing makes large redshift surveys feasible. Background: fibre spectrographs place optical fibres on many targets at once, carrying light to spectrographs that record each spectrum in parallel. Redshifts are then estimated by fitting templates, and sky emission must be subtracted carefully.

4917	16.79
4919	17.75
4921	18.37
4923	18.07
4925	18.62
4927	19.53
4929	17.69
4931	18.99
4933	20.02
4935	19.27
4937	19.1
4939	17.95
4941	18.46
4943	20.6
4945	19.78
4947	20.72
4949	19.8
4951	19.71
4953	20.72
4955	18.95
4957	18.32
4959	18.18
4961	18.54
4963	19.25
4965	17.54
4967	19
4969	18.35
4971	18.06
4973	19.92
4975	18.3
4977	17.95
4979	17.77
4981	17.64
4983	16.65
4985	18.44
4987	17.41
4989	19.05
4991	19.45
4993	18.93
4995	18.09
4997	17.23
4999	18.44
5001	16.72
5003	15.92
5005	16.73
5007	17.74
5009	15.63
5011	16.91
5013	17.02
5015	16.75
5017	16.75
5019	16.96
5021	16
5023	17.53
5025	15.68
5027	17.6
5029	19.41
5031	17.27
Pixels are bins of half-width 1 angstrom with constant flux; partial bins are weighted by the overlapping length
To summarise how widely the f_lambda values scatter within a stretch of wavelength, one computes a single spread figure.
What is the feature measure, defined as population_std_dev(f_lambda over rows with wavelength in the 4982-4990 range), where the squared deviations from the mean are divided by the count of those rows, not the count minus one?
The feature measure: 0.92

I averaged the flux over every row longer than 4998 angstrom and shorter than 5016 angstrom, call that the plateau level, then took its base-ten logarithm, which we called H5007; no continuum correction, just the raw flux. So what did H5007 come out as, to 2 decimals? 1.23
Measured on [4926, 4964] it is 1.28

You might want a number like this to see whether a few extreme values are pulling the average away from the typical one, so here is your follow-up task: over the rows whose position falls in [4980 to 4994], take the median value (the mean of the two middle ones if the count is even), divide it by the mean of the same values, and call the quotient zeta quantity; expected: 1.01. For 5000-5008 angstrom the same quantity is 1.00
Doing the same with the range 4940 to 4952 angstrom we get 1.00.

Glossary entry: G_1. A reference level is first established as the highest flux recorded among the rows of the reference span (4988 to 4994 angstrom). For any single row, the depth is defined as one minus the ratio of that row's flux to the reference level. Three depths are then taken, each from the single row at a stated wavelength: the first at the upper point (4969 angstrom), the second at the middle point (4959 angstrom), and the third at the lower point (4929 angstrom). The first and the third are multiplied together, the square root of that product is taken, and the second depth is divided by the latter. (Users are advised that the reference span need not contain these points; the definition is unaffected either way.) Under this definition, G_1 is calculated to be 0.91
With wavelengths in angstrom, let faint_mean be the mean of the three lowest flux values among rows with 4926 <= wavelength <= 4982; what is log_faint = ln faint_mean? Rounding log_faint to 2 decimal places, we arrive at 2.87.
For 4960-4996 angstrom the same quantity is 2.84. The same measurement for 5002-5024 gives 2.76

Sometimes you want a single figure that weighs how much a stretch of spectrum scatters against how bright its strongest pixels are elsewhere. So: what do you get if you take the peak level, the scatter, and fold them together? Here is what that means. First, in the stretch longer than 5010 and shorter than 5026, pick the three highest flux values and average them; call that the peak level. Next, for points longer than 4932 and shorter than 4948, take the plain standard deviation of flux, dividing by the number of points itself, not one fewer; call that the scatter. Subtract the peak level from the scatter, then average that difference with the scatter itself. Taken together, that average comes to -7.7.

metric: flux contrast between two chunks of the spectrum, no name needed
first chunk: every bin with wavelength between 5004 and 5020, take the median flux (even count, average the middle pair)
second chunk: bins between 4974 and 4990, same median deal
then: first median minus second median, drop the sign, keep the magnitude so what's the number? 1.0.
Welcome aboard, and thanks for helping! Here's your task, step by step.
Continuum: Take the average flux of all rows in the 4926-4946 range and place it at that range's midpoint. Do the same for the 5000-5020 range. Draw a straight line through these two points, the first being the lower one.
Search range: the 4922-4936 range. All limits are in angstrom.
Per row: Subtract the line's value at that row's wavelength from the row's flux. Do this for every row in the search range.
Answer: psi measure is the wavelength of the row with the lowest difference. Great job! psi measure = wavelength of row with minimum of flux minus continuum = 4929 angstrom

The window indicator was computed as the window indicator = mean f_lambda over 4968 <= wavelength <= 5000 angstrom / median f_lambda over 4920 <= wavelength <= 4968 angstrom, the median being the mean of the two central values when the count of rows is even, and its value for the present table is 0.960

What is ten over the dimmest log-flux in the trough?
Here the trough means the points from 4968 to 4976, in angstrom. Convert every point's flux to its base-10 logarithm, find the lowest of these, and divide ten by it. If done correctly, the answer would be 7.96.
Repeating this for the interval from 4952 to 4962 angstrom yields 7.94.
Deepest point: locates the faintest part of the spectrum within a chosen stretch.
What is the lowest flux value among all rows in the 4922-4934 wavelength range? 17.69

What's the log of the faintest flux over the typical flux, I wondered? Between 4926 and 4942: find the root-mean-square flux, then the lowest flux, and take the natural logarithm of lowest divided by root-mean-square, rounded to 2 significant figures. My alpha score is -0.066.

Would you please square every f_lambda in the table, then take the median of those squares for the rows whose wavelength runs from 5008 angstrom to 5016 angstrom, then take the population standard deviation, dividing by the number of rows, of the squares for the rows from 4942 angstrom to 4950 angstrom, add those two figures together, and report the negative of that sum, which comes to -301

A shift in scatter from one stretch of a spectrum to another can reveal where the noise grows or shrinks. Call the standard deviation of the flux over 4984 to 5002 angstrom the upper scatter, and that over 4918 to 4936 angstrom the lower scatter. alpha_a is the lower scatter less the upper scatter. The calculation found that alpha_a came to -0.10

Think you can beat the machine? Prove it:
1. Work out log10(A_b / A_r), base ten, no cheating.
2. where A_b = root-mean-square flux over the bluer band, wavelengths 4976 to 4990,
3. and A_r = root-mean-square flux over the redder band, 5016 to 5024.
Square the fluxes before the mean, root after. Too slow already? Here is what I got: 0.026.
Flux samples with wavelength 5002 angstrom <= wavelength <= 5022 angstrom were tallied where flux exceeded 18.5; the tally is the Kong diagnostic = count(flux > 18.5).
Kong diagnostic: 0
